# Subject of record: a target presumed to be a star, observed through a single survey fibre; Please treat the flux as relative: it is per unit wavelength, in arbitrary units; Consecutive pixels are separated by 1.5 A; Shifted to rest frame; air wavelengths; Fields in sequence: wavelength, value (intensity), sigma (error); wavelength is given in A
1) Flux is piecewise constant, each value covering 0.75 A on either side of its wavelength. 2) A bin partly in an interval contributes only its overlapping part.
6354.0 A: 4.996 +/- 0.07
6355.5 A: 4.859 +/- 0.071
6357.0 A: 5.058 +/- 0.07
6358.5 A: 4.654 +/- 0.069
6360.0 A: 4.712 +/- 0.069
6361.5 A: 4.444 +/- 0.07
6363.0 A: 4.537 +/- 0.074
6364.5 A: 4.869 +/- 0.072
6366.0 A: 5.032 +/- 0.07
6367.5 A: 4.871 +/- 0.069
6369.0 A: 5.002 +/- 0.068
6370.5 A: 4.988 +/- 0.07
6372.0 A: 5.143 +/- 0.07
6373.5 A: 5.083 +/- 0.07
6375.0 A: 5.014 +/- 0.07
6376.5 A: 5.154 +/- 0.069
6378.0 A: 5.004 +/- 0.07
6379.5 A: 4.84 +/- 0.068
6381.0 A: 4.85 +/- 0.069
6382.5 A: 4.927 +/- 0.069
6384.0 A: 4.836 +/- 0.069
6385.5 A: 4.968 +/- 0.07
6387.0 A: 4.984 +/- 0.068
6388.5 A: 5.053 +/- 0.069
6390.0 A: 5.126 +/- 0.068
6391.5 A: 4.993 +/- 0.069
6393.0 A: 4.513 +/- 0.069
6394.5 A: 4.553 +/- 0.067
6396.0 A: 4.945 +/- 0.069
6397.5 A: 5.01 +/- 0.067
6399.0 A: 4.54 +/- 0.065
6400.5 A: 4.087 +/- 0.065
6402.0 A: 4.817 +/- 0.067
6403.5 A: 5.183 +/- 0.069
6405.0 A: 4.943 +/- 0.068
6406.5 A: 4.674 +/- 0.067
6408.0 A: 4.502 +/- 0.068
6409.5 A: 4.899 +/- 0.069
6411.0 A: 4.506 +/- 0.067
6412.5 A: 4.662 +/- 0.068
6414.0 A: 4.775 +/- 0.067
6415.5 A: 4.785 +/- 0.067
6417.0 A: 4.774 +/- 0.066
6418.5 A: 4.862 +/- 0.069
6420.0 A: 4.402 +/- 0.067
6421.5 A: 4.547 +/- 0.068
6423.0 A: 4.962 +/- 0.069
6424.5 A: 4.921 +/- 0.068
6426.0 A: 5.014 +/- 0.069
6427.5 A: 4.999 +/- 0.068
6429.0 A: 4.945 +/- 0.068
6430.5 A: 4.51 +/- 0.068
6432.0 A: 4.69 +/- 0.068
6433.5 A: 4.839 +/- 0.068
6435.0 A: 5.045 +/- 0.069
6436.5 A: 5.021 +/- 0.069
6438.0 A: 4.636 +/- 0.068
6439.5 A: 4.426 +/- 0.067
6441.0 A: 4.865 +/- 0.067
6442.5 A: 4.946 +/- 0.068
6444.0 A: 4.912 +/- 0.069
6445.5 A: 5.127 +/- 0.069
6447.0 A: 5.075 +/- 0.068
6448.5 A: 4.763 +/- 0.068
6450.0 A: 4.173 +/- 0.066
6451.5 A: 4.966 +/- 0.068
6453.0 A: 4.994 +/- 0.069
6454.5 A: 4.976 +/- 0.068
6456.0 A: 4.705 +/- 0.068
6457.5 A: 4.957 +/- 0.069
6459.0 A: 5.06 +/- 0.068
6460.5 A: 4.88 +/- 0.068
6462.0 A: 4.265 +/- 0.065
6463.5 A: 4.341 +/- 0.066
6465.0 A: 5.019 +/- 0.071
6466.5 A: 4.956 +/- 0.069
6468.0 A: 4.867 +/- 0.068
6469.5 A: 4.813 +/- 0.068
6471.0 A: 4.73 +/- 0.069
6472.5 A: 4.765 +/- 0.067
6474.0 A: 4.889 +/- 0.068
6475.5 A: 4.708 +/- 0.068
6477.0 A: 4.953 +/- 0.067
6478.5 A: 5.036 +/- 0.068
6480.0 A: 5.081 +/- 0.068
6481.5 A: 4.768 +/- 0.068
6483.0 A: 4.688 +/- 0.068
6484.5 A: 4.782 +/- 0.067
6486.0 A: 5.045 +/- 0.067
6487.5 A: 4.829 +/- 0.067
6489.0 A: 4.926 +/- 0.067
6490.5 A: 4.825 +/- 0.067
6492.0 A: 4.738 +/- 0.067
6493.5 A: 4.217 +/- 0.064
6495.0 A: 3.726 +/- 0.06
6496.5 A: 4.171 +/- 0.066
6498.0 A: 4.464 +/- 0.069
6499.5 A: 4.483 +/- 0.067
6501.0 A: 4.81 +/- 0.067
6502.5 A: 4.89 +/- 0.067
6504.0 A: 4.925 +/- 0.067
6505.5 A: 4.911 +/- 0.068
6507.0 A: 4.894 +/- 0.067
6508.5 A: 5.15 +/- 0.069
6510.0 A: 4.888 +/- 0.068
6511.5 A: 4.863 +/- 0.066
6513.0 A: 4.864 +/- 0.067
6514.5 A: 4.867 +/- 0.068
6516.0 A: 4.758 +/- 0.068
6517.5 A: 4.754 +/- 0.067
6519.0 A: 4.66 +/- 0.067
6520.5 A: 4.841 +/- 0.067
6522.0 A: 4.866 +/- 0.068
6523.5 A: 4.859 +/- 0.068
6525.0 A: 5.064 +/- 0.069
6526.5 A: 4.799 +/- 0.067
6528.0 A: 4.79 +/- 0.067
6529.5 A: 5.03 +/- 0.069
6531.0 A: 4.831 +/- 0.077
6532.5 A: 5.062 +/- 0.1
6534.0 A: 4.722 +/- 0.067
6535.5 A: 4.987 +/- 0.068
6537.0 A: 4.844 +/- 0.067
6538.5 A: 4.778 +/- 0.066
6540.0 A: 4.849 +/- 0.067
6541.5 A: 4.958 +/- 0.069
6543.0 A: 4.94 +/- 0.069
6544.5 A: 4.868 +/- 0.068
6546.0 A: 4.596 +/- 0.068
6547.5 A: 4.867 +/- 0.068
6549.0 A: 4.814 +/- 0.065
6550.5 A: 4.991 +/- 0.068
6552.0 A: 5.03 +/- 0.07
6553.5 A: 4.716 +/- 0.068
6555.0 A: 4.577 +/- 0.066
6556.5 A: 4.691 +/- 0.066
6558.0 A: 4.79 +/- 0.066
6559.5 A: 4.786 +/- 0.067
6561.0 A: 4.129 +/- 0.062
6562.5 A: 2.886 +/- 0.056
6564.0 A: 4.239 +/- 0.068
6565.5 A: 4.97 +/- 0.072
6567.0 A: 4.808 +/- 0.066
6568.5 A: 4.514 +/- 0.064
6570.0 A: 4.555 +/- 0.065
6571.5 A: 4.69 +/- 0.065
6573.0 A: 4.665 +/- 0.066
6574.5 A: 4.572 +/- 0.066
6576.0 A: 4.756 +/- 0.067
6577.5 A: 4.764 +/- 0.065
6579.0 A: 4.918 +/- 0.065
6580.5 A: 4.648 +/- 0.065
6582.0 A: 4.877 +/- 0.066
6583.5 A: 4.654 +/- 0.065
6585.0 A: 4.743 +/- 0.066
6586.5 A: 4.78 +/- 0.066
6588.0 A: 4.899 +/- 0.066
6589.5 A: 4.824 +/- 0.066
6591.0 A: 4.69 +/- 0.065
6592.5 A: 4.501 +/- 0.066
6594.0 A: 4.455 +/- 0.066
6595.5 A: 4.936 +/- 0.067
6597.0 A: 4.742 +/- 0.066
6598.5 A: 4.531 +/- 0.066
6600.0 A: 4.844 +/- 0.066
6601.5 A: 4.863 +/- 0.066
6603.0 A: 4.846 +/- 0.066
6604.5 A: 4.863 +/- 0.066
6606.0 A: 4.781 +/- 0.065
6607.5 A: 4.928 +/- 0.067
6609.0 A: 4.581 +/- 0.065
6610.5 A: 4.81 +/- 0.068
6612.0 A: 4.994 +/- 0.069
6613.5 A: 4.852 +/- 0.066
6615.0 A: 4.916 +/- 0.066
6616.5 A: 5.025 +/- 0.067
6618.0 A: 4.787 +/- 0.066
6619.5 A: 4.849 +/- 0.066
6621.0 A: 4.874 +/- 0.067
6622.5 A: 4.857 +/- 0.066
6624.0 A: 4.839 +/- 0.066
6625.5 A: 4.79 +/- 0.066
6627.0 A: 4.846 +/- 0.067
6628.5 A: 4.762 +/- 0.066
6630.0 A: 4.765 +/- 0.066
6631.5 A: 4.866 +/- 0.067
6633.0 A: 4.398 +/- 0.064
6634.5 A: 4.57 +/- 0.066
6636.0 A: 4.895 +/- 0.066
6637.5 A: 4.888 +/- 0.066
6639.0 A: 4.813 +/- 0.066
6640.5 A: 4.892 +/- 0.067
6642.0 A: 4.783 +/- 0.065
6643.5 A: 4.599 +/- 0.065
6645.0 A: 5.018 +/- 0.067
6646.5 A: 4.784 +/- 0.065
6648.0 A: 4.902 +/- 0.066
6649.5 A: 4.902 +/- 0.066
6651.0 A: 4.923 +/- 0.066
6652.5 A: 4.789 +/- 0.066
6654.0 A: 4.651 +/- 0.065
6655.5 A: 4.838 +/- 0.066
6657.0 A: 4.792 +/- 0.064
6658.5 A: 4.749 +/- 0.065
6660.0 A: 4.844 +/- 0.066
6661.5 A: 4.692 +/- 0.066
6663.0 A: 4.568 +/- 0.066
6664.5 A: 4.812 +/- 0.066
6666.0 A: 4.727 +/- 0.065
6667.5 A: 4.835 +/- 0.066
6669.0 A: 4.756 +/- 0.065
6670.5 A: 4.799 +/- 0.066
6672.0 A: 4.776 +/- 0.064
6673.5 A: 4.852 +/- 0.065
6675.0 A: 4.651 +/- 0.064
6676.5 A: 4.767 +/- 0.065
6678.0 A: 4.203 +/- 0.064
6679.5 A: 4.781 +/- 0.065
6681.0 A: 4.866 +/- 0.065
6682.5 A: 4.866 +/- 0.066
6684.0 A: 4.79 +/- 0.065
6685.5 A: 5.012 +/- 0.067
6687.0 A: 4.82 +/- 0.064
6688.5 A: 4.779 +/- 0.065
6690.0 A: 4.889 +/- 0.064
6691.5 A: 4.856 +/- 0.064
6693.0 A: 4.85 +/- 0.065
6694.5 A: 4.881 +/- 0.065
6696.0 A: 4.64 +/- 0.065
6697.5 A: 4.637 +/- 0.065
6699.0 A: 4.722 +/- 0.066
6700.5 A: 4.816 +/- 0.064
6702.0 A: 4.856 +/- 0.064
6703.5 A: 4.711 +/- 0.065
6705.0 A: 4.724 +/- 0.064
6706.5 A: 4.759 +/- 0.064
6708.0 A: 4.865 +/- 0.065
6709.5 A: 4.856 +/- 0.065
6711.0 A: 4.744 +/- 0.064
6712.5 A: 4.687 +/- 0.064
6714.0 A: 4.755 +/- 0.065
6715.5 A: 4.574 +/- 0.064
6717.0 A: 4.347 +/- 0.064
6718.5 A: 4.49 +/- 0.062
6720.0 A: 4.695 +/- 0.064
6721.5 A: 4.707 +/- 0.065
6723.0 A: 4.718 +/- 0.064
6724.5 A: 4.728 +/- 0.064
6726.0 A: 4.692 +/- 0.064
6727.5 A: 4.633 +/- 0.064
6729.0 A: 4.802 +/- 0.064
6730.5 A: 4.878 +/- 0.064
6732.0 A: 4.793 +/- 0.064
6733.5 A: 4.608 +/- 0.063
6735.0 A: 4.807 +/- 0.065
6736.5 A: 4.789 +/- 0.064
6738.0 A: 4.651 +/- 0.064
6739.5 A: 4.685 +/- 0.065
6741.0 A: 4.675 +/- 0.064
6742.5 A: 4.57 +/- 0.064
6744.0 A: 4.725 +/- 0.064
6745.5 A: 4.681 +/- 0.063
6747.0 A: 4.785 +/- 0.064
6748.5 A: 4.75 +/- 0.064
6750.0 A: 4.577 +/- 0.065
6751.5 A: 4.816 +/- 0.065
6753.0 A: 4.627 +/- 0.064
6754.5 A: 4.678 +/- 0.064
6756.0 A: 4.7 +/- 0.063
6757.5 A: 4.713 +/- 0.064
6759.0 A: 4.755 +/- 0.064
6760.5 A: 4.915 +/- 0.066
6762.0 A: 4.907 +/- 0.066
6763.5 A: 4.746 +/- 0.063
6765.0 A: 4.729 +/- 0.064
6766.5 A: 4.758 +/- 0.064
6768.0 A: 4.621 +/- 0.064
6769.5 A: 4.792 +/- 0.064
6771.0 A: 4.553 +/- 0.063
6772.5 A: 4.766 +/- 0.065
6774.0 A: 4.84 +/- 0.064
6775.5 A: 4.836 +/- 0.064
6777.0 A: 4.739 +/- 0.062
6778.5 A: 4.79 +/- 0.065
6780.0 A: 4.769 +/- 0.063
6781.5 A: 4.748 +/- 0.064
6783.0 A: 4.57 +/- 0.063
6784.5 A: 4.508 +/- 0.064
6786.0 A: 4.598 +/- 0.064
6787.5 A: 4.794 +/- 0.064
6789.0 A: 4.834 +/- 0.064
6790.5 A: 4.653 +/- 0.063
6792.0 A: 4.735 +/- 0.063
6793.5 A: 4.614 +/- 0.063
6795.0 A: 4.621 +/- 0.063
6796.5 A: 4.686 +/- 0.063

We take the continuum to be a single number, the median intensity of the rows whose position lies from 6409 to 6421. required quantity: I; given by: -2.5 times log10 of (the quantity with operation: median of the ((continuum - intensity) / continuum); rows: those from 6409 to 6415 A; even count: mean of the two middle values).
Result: 4.83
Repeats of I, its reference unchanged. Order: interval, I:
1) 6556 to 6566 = 4.39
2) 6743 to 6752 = 5.28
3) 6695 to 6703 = 4.90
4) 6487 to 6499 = 3.60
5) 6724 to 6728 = 4.41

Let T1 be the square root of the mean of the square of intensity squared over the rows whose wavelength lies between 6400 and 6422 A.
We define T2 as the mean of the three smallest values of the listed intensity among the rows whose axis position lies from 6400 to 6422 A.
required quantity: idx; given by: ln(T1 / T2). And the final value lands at 1.64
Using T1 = 22.2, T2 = 4.33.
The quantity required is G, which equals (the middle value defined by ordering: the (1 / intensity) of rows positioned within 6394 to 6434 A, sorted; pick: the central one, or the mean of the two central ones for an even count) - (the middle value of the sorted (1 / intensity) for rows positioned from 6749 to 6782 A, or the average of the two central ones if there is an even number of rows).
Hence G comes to -0.0015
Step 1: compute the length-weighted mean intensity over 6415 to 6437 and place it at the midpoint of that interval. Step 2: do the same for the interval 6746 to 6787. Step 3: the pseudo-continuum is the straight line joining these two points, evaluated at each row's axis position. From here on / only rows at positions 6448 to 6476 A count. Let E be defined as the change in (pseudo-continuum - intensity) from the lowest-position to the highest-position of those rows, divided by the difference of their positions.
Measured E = 0.0018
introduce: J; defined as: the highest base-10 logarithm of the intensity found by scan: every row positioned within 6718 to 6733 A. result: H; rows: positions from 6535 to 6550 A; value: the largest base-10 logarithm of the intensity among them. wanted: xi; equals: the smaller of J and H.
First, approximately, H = 0.698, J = 0.688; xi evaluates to 0.688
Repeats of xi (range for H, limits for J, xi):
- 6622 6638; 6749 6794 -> 0.690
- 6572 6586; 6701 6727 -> 0.687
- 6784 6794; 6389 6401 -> 0.684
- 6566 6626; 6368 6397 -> 0.701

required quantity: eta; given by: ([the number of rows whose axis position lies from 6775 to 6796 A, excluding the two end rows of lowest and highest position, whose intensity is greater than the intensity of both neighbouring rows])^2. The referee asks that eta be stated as 9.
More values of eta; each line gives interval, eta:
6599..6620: 25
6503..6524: 9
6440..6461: 16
